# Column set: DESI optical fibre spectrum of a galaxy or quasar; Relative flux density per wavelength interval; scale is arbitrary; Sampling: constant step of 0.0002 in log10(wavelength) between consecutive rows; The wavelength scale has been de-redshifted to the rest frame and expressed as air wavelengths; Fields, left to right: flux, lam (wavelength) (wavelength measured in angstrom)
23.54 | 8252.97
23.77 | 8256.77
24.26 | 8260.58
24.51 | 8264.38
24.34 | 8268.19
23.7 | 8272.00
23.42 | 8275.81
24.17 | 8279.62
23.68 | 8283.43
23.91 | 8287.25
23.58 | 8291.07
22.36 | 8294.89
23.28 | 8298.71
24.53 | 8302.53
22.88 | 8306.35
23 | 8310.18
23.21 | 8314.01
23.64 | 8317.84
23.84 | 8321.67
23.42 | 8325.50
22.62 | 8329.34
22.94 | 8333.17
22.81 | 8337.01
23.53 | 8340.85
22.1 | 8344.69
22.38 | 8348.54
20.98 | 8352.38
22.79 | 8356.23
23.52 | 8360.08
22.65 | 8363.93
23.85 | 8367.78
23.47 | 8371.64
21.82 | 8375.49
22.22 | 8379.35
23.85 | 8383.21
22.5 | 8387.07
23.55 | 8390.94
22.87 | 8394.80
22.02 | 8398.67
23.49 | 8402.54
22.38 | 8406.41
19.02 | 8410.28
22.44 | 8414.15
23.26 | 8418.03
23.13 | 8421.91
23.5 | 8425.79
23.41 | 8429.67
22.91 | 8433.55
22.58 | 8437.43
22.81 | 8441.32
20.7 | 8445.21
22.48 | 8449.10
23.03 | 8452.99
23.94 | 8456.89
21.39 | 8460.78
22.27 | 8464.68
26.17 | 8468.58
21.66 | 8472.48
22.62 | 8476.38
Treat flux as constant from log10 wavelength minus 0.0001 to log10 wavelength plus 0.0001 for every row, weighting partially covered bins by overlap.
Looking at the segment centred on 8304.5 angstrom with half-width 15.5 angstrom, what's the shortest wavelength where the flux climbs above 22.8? 8291.07 angstrom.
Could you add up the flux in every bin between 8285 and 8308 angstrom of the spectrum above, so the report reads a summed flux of 141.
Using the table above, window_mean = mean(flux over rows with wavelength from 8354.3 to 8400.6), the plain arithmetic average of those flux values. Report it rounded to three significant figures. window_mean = 22.9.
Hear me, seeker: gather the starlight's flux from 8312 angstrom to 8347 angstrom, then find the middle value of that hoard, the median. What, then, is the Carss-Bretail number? 23.2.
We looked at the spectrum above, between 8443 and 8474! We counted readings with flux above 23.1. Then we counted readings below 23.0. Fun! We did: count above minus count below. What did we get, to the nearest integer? -3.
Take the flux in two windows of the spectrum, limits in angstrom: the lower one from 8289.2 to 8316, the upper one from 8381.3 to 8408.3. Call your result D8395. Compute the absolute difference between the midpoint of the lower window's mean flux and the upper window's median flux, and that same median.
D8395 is 0.20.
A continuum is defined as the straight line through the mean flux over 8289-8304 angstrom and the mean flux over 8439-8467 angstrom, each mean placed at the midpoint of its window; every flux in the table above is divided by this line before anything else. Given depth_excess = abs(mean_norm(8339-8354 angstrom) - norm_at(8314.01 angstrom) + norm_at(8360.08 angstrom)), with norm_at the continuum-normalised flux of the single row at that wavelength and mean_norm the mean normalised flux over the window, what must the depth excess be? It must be 0.99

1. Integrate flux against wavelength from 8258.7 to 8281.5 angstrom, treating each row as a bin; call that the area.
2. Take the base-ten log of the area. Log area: 2.74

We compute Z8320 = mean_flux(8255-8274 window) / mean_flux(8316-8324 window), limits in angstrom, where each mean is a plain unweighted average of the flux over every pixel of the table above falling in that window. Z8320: 1.016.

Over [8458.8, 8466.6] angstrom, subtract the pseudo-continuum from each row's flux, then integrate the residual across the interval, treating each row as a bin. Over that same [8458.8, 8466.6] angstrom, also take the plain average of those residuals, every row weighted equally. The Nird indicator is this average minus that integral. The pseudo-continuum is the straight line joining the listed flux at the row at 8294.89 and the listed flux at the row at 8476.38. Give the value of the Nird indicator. 5.2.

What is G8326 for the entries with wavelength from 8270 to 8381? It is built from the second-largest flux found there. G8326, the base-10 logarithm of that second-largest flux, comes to 1.38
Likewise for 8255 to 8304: 1.39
